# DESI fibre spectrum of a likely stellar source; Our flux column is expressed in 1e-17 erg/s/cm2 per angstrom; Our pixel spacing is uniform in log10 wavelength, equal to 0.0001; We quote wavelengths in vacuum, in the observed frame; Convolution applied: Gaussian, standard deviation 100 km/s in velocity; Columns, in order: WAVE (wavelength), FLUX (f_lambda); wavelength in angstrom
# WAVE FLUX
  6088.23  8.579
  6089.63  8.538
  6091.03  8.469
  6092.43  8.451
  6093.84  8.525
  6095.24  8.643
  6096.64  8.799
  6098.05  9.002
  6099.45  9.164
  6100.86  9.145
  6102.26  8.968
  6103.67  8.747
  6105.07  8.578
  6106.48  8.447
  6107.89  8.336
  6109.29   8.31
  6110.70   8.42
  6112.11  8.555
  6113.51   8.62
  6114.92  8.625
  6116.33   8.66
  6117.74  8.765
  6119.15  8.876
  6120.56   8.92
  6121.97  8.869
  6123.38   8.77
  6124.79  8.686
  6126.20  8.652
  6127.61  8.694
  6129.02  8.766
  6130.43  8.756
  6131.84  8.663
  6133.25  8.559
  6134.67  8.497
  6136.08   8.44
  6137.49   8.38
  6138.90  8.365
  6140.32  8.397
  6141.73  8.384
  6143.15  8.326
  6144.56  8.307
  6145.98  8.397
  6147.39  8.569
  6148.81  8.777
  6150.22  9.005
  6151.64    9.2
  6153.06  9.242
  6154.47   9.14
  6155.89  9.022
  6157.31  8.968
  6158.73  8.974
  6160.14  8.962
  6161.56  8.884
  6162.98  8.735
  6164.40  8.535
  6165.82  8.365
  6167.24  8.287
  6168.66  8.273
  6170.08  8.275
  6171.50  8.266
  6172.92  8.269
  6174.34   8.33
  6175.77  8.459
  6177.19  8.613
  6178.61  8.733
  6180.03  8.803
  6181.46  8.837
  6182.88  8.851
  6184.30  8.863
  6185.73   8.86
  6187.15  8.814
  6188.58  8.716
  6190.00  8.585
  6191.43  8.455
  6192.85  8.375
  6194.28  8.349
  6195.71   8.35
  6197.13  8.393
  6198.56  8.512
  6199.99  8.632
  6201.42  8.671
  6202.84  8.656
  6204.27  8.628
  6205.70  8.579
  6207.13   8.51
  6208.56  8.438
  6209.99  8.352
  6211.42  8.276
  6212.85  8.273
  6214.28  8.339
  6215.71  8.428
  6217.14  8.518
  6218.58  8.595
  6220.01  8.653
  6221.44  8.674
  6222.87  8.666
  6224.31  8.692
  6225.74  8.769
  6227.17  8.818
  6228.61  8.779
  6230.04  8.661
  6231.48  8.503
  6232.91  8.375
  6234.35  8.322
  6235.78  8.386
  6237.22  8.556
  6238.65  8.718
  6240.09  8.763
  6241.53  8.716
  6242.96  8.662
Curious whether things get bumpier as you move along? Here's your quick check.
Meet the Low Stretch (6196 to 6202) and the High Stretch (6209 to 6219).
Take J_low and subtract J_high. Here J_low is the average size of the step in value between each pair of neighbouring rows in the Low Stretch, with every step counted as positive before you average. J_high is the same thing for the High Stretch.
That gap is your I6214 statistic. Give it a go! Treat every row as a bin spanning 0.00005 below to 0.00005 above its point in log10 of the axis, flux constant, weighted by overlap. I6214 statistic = 0.026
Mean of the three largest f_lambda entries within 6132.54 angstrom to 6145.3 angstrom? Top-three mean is 8.50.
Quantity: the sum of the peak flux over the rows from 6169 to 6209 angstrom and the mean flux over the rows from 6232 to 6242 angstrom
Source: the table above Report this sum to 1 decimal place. 17.4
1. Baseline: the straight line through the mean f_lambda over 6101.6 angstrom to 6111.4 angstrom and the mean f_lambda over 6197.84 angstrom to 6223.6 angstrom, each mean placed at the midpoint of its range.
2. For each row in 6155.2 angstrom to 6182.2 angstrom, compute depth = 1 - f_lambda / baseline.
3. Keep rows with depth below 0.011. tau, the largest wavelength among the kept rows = 6181.46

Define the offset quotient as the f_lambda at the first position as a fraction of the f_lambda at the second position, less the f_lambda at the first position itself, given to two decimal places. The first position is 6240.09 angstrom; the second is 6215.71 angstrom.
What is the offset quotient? -7.72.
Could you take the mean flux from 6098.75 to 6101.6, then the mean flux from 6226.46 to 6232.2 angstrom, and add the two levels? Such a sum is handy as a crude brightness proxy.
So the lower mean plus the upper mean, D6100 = 17.8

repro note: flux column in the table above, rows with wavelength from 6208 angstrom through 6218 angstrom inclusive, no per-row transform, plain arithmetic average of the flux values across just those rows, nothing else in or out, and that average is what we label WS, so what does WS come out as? 8.37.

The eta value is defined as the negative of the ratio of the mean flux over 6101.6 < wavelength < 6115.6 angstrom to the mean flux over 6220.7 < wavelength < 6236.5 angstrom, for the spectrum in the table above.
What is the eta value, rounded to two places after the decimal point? -0.99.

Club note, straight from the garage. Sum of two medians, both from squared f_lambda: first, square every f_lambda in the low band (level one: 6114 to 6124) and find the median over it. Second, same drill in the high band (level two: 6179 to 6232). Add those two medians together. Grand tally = 151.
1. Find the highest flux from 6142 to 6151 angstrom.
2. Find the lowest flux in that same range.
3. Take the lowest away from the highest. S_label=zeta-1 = 0.7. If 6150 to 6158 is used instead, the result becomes 0.3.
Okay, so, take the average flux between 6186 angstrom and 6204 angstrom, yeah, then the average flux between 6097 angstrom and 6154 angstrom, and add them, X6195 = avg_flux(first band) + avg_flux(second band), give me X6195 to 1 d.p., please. 17.2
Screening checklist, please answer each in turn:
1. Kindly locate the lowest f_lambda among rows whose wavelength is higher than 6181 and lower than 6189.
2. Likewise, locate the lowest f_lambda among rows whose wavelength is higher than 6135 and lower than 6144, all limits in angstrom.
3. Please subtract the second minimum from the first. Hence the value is 0.4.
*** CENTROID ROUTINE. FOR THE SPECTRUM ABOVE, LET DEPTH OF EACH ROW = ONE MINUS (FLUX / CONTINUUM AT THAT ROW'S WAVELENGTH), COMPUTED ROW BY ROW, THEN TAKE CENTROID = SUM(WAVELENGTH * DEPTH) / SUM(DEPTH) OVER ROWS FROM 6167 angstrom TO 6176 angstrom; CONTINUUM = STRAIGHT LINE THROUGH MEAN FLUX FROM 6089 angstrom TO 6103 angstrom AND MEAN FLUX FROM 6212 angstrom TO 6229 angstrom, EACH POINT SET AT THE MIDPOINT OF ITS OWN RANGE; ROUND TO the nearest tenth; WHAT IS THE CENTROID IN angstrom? 6171.1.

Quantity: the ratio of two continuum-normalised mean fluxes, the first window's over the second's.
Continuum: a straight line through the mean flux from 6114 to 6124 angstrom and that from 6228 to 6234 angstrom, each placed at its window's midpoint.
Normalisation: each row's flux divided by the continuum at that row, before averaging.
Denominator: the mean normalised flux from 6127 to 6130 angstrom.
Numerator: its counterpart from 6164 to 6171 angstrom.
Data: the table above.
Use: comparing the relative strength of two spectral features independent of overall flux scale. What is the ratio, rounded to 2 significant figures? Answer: 0.96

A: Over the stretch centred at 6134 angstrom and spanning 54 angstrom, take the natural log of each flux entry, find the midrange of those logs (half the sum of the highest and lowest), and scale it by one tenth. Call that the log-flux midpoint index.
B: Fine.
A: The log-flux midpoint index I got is 0.217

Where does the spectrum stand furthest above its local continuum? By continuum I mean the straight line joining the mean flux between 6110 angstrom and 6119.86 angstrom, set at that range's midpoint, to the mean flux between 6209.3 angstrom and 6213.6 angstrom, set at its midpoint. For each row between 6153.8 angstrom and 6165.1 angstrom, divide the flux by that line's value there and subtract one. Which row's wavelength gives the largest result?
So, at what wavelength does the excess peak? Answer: 6154.47 angstrom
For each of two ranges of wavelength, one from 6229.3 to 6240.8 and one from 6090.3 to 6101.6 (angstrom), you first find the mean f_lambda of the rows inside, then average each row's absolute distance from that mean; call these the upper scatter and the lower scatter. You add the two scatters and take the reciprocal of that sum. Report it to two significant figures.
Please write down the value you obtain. 2.6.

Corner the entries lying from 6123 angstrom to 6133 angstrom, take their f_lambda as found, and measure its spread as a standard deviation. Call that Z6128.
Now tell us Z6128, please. 0.05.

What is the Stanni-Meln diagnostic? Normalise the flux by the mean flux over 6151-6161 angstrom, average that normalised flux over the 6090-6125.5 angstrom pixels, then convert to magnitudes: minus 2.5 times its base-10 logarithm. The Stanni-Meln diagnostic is 0.046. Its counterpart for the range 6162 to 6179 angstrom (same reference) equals 0.080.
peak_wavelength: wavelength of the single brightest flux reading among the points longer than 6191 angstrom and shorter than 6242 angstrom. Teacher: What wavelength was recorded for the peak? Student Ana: 6227.17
